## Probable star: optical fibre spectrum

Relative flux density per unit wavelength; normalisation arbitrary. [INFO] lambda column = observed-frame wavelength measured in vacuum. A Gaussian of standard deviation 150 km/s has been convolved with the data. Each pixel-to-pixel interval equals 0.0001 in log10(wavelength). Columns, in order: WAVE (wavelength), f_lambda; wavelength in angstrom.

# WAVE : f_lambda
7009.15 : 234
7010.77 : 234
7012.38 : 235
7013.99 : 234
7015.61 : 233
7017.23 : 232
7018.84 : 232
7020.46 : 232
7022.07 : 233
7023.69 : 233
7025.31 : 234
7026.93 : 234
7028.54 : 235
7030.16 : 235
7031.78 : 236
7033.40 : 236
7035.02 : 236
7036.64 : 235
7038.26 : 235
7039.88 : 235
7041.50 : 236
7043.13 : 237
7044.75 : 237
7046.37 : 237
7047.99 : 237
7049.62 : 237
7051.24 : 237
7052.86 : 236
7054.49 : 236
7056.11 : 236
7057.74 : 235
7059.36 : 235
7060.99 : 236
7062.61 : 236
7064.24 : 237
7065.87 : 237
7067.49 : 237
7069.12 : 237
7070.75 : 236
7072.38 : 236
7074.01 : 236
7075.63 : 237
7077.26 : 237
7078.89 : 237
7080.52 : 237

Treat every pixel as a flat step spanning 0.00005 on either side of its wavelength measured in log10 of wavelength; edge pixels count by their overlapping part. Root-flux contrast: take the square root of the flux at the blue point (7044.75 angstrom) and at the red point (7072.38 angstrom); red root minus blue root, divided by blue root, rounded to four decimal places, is -0.0021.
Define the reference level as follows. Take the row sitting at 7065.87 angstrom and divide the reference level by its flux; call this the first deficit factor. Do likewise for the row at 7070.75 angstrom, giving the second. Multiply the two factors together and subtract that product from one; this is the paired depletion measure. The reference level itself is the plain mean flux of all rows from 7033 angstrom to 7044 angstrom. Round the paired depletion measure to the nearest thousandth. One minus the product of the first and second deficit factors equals 0.007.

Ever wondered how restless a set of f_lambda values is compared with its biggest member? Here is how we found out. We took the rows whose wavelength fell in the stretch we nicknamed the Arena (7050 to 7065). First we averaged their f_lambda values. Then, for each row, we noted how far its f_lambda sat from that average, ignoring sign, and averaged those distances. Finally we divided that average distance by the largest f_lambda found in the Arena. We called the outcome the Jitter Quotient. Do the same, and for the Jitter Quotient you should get 0.0019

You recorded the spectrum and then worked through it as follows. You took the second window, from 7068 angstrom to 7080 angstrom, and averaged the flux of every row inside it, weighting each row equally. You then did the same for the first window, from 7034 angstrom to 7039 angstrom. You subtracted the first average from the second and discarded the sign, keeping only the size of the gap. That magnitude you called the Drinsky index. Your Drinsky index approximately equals 1.2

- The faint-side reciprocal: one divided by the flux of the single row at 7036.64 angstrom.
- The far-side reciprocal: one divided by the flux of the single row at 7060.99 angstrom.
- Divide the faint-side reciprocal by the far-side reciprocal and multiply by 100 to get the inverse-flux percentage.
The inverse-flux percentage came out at 100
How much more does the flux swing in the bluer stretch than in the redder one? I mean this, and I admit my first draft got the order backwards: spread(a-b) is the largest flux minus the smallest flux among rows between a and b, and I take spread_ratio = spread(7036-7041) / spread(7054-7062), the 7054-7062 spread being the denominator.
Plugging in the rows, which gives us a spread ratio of 0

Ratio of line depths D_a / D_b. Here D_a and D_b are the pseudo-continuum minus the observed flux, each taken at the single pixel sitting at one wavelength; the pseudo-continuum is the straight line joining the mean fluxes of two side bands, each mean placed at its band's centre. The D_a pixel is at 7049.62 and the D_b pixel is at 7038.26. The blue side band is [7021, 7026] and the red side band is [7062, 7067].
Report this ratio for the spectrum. 3.3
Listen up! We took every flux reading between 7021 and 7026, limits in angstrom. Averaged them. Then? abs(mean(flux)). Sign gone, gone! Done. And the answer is 233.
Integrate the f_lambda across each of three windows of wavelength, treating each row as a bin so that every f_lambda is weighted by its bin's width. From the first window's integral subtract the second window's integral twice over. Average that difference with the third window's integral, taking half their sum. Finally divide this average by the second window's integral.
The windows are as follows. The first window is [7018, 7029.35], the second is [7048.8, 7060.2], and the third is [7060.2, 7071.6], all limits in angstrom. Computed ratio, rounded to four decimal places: -0.0059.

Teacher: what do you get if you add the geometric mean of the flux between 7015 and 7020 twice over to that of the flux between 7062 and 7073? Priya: 701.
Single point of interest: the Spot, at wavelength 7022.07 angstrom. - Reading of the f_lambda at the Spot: 233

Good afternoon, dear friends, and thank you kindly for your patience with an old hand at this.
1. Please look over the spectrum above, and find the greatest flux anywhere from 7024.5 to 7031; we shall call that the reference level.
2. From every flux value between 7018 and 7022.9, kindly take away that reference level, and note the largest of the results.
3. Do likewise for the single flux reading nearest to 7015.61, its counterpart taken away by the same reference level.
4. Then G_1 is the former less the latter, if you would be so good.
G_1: 0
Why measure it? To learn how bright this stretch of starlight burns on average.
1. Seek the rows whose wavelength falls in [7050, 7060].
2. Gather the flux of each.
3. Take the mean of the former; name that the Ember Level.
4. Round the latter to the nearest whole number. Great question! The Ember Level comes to 236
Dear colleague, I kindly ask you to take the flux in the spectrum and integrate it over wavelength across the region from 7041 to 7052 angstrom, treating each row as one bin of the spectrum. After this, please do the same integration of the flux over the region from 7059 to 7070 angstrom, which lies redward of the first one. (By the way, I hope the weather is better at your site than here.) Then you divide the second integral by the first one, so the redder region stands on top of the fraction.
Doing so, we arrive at 1.00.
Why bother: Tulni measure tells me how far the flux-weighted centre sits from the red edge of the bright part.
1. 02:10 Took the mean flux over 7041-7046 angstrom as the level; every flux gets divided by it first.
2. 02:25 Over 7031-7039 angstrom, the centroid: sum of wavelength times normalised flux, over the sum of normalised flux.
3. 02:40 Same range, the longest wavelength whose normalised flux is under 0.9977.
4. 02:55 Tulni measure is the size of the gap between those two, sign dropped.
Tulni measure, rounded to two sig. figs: 3.2 angstrom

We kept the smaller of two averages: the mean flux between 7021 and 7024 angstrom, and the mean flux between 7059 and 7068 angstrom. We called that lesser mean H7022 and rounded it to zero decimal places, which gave 233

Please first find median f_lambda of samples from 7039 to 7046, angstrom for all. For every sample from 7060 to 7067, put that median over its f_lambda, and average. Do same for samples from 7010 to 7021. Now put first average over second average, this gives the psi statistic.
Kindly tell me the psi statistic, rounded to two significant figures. 0.99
